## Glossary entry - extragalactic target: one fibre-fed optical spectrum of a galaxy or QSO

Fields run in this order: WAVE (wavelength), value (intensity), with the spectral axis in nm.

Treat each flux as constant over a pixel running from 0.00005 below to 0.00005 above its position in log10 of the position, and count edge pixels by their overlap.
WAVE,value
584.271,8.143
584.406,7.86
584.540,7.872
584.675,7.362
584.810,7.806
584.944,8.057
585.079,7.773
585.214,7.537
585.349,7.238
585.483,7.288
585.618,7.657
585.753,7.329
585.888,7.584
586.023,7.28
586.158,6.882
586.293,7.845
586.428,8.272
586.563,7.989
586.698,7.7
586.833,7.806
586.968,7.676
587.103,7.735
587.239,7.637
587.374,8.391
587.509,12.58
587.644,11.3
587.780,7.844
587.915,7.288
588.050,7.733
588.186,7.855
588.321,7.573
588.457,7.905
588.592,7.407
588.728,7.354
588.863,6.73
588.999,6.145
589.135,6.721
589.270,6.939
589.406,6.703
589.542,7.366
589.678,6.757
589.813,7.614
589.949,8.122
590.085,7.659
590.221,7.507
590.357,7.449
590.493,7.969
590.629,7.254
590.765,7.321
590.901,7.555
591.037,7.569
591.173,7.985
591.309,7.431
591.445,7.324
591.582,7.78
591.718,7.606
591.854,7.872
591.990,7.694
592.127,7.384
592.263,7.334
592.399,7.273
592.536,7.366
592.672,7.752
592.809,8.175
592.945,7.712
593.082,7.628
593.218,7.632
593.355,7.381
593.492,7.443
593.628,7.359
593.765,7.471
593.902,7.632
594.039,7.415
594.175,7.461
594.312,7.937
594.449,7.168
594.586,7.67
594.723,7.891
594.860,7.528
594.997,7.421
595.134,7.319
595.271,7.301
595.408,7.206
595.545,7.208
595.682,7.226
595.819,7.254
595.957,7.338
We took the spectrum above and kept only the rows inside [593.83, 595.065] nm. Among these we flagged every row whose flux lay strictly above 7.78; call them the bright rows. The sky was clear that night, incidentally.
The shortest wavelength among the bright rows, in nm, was 594.312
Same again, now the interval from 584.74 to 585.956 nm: 584.810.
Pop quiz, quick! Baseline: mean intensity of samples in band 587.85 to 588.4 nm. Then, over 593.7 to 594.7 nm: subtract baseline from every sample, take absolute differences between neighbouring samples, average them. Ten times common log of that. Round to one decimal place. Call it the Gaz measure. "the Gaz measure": -4.4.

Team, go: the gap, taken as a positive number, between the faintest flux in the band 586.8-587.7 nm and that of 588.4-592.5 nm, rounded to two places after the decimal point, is 1.49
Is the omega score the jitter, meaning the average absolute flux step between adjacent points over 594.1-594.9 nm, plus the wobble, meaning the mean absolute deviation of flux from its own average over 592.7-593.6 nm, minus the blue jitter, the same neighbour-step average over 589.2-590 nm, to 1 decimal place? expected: 0.1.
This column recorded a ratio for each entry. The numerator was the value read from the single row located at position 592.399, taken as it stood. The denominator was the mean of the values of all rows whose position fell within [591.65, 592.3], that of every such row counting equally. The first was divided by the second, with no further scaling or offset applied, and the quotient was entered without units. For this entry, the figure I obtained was 0.96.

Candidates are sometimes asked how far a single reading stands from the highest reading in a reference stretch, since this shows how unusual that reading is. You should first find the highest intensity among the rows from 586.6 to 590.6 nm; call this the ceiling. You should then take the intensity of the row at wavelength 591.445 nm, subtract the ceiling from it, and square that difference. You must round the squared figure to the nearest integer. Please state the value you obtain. 28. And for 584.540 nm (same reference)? 22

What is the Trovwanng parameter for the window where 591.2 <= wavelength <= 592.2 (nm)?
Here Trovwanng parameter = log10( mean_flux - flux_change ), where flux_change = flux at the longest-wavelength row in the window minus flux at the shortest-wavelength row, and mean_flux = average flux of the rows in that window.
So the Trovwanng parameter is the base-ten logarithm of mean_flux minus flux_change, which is 0.88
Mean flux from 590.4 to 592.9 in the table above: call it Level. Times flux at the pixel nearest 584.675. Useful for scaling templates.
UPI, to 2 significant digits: 56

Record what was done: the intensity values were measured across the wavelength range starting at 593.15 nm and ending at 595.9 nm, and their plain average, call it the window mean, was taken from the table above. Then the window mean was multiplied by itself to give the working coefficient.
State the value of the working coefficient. 55.4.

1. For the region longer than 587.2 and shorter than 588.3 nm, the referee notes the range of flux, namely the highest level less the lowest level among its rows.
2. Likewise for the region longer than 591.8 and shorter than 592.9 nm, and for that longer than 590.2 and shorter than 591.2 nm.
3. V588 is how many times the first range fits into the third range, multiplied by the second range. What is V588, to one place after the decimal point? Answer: 0.1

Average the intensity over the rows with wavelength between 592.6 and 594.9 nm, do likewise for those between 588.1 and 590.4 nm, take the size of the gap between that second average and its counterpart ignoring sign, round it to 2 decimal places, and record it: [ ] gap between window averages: 0.32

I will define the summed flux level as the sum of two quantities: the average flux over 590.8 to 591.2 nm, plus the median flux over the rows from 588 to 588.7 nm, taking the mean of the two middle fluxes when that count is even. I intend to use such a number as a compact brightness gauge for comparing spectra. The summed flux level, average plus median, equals 15.4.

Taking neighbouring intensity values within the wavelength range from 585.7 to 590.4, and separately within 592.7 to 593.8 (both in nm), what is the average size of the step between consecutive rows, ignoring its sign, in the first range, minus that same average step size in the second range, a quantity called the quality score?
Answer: 0.5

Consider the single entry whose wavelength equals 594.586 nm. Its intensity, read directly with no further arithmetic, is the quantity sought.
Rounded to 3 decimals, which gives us 7.670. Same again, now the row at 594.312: 7.937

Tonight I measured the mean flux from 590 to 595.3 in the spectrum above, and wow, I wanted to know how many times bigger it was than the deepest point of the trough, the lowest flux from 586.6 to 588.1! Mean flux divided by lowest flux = 1.037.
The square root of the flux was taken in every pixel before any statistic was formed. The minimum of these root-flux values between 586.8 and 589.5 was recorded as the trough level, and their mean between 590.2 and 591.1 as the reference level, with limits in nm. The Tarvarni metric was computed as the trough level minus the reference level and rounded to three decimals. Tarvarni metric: -0.263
